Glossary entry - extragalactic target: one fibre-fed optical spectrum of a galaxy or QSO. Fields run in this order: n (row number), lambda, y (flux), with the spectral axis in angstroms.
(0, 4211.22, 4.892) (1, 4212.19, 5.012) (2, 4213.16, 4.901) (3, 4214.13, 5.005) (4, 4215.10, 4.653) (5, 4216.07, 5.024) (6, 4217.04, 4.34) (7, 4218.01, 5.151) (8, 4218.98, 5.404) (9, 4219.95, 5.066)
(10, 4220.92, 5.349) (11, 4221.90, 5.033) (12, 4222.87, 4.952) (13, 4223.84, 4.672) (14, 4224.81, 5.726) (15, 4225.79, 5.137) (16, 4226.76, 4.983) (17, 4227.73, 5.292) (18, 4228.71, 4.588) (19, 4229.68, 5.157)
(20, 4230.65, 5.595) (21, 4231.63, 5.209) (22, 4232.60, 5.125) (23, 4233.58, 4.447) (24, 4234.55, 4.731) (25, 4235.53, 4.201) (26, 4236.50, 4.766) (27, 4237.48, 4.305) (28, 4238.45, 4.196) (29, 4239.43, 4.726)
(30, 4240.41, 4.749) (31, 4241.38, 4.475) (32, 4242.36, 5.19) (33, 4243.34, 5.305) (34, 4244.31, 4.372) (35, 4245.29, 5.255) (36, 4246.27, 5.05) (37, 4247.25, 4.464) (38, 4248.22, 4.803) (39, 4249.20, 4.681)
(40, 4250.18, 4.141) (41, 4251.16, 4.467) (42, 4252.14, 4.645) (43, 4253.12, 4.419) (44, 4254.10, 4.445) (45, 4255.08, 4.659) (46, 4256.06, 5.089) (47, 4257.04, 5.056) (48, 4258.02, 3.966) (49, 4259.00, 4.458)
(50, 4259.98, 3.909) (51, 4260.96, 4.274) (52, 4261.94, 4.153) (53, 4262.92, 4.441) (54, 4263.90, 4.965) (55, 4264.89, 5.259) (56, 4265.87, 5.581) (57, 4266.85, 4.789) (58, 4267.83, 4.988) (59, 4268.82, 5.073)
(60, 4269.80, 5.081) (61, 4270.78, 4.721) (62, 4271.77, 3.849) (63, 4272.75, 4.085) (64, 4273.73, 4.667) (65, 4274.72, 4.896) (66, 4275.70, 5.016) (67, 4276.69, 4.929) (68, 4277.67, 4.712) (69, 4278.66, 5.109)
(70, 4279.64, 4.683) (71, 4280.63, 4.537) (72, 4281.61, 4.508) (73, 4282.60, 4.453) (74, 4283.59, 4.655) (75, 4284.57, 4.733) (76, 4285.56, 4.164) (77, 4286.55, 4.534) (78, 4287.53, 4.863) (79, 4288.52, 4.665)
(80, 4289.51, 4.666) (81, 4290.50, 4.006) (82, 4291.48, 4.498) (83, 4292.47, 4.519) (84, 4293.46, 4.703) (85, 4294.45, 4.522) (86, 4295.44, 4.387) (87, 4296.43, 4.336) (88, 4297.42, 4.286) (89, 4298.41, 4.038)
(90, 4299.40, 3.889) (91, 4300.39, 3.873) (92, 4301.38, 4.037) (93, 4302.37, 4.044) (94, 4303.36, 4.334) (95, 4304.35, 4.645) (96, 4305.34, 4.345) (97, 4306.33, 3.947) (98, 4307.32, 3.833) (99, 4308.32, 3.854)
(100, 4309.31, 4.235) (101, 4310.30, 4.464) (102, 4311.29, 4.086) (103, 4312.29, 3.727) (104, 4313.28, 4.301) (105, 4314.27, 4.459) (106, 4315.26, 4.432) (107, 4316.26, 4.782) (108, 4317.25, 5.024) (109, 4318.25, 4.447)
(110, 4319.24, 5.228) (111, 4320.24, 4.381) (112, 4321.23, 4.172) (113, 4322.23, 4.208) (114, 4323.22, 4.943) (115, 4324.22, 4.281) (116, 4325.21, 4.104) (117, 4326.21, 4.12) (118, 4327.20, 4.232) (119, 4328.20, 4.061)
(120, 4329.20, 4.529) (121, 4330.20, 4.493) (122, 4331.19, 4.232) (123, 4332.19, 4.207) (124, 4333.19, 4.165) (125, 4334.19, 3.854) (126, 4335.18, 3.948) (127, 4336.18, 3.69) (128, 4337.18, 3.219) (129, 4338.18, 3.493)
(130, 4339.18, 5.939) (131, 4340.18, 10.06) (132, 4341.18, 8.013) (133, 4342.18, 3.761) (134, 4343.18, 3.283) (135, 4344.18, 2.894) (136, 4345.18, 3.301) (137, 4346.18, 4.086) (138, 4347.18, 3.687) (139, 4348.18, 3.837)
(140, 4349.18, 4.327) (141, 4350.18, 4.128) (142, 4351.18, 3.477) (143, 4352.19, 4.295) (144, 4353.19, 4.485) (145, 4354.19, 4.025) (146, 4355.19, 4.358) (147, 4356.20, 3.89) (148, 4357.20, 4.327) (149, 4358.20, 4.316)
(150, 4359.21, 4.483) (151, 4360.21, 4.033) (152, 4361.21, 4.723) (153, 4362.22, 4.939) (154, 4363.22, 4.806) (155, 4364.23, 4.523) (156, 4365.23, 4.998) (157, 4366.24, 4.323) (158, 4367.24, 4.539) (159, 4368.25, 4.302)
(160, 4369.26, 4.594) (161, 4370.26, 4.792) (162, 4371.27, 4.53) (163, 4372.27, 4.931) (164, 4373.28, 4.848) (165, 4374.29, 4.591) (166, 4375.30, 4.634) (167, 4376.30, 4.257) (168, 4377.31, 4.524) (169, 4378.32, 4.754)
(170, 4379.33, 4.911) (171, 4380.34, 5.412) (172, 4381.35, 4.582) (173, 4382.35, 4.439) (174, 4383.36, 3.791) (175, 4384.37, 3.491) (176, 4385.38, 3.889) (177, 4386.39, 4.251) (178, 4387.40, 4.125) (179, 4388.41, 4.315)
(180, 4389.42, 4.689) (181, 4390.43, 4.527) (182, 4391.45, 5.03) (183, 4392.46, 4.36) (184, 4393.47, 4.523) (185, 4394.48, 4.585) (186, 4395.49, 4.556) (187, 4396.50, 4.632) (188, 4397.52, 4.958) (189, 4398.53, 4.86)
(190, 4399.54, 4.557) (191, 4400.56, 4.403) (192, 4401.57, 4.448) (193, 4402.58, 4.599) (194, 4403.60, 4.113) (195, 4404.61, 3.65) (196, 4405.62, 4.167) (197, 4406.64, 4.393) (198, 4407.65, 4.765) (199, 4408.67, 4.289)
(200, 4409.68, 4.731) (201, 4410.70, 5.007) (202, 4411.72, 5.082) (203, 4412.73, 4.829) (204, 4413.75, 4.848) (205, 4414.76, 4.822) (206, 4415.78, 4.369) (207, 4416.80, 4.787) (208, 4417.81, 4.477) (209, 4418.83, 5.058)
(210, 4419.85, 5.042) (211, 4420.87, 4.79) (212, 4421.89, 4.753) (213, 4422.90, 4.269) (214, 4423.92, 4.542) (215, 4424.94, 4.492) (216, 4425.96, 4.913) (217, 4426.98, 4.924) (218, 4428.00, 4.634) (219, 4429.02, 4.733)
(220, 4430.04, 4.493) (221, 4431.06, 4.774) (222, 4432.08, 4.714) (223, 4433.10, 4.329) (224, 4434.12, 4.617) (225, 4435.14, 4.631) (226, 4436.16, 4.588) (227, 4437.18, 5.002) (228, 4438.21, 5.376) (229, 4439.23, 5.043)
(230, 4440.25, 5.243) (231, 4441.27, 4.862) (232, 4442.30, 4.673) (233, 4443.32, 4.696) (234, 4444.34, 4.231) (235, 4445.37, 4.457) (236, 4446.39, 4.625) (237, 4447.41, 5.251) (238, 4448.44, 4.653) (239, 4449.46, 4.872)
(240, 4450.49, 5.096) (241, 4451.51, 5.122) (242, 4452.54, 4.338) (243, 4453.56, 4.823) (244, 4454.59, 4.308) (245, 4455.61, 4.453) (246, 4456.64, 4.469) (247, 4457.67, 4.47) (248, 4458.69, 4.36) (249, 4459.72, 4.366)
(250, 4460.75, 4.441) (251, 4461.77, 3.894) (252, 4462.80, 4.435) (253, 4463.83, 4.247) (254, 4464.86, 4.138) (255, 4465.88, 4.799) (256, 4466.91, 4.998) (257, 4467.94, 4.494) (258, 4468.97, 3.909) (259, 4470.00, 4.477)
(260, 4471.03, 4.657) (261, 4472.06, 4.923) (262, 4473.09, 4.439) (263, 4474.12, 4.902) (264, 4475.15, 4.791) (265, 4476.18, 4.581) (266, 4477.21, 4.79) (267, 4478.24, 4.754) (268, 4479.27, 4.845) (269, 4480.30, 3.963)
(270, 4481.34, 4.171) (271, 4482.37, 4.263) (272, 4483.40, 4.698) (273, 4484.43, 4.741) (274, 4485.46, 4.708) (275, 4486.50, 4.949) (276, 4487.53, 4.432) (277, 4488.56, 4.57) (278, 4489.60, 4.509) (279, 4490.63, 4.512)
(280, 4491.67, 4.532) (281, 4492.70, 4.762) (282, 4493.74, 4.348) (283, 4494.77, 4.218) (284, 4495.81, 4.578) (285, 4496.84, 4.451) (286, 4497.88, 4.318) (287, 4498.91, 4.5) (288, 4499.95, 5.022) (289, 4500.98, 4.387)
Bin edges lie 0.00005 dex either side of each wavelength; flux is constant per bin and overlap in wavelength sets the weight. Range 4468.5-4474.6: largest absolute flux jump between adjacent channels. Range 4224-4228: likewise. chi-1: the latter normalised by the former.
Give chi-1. 1.0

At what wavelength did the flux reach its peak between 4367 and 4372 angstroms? 4370.26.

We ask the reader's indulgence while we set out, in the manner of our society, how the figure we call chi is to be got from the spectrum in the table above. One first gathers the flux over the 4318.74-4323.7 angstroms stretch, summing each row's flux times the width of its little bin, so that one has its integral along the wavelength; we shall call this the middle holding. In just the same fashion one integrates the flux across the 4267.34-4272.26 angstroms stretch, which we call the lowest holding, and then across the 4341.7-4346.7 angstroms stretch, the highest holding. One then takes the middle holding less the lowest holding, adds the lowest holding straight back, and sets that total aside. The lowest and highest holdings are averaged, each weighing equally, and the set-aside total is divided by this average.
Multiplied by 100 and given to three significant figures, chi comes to 112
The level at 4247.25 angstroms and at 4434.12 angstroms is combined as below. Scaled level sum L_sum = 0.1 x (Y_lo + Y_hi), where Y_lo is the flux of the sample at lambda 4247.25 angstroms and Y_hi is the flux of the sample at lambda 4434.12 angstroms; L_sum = 0.91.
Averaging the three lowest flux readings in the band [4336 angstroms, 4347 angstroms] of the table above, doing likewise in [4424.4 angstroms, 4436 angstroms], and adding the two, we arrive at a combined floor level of 7.6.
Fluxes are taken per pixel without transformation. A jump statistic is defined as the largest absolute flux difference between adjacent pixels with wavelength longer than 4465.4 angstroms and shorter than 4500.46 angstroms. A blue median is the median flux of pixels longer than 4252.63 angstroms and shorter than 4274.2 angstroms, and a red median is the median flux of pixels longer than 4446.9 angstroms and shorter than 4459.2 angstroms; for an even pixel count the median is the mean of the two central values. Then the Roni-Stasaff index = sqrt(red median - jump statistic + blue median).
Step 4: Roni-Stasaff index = 2.89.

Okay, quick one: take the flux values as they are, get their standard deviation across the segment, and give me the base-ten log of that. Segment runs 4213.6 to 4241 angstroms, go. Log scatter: -0.40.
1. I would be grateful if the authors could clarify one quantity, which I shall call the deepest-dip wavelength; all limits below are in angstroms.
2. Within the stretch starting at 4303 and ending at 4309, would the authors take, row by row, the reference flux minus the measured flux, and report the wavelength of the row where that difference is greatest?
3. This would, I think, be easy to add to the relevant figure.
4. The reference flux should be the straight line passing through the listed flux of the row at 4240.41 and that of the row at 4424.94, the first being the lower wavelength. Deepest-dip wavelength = 4307.32 angstroms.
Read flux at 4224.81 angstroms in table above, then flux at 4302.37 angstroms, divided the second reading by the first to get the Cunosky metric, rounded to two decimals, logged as 0.71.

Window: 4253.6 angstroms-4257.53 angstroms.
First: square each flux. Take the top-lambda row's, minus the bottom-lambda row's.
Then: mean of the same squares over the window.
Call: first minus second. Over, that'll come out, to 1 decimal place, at -17.4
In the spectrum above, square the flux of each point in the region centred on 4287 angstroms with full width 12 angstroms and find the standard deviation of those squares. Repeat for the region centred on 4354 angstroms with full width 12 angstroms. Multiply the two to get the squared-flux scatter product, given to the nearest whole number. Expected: 5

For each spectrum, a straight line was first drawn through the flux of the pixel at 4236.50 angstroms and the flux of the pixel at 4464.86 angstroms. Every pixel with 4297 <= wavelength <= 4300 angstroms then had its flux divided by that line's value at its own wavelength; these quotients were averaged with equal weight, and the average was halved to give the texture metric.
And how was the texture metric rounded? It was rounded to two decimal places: 0.44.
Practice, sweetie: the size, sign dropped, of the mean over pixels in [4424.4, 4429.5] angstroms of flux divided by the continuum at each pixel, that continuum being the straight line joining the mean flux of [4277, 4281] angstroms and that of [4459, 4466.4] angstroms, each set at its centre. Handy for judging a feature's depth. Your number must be 1.07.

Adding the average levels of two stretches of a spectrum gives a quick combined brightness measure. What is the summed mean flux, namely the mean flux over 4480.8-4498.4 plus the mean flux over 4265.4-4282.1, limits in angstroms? 9.29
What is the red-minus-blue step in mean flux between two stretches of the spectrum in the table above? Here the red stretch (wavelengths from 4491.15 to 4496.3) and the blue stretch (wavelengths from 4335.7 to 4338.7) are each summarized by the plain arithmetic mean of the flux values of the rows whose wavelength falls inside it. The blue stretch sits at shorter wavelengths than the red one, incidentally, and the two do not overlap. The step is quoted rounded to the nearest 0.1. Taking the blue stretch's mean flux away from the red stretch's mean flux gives 1.0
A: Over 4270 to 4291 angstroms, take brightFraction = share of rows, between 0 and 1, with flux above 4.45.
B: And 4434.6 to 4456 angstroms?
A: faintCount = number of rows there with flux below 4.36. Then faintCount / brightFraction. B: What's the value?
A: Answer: 3.7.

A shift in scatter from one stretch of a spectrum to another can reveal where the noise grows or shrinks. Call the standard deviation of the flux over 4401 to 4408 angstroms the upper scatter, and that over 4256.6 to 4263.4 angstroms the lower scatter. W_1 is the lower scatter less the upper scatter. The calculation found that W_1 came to 0.02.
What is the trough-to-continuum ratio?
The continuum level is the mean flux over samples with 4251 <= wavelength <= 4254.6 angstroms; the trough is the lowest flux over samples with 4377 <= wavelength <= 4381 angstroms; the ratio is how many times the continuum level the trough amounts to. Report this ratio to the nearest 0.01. 1.01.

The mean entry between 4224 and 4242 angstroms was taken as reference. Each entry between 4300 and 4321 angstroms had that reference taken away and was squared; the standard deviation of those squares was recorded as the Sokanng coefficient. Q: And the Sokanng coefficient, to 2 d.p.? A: 0.38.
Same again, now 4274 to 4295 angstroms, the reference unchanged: 0.17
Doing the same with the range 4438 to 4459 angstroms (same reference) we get 0.11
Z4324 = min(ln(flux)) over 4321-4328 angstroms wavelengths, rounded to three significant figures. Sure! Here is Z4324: 1.41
